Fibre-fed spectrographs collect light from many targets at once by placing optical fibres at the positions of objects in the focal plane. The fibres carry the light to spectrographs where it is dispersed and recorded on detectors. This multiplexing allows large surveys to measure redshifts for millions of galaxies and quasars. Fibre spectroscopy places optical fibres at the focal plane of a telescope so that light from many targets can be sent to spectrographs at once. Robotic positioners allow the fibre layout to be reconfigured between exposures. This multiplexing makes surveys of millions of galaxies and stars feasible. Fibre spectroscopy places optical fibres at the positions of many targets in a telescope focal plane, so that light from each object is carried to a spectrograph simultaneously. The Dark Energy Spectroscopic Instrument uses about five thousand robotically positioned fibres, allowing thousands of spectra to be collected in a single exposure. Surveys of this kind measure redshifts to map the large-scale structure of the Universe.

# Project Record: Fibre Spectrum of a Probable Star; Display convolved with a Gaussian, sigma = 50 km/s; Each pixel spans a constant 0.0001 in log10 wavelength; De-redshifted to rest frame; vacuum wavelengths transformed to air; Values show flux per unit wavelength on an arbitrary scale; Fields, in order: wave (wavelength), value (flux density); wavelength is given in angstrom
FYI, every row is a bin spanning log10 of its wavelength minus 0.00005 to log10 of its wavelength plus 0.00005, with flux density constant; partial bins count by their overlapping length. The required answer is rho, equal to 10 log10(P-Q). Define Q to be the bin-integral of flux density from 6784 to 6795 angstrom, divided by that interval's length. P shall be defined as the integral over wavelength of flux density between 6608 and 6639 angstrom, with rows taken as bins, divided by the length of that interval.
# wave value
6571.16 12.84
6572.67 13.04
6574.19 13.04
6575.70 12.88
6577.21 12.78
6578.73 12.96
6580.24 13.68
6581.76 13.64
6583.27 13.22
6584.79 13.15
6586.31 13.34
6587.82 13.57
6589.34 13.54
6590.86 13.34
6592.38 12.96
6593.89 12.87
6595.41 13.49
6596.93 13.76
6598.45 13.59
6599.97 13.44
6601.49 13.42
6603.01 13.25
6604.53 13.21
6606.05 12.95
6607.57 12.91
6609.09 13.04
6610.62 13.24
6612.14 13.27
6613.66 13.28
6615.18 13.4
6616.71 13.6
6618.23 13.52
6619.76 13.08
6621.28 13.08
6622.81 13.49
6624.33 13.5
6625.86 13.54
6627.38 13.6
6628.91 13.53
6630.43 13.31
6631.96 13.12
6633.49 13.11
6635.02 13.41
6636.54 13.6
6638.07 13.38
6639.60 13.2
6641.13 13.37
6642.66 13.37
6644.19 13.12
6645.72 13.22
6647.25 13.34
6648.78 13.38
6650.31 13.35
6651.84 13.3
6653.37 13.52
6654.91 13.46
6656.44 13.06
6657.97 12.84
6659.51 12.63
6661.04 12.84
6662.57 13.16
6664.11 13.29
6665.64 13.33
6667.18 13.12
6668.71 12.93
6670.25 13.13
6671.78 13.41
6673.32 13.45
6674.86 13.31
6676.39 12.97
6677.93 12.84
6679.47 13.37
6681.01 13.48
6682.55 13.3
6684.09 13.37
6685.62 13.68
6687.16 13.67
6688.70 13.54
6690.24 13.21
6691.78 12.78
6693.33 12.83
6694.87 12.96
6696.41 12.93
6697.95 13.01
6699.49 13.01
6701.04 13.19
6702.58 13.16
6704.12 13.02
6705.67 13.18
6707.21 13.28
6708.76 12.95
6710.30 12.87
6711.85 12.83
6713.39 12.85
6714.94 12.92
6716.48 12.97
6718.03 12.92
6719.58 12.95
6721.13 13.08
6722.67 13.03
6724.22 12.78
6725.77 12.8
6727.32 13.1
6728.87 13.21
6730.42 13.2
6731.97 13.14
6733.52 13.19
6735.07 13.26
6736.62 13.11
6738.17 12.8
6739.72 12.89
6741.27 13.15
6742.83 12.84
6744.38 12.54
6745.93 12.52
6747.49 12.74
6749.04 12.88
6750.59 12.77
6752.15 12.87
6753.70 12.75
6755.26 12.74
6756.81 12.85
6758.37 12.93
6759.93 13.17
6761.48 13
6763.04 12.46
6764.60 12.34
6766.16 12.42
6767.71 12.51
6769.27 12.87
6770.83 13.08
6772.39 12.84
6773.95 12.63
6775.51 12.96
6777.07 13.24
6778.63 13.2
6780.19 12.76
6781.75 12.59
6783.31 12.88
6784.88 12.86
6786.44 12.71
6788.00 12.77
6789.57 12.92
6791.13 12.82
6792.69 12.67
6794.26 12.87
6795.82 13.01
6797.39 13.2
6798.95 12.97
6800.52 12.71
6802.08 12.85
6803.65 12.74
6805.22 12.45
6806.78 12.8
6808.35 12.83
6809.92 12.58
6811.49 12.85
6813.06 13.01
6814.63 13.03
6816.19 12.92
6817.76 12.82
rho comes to -3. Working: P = 13.3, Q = 12.8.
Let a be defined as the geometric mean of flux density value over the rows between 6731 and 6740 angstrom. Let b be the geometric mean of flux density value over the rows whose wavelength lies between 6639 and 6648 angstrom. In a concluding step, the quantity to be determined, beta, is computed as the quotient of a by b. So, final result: 0.98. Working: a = 13.1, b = 13.3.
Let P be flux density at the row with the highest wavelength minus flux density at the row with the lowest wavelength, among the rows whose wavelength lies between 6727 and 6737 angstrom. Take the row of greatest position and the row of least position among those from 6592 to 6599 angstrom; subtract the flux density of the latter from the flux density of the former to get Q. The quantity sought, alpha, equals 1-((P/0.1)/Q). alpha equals 1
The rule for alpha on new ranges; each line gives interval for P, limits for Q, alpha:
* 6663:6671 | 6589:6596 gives -31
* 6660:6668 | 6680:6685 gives 26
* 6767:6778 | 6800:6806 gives 29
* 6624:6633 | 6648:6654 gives 28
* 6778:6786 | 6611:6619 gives 15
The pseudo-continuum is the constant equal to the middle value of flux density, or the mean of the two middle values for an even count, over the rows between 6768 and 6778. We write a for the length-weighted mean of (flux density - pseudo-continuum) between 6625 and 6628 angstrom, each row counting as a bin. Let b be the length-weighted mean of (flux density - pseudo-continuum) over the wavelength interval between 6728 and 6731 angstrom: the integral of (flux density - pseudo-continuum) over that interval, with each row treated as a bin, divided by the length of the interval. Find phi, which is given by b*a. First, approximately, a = 0.7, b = 0.3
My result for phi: 0.19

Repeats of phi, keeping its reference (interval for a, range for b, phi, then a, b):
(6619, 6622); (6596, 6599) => 0.12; 0.2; 0.8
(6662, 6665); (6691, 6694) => -0.03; 0.3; -0.1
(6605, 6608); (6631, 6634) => 0.01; 0.0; 0.2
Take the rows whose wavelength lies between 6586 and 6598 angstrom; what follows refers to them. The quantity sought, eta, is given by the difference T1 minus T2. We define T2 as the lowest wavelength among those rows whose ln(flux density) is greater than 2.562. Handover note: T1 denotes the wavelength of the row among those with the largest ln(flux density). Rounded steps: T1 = 6596.93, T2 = 6586.31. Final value 10.6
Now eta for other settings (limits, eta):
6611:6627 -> 4.6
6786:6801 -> 1.6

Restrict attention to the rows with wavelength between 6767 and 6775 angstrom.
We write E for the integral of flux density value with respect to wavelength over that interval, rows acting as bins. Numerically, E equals 102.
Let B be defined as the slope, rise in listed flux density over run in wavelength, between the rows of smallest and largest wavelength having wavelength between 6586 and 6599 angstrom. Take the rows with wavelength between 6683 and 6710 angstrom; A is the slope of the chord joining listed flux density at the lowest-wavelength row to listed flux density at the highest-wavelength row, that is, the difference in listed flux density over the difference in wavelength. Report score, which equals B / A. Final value -1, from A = -0.017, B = 0.021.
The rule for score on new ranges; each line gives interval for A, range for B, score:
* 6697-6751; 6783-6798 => -5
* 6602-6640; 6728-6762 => 5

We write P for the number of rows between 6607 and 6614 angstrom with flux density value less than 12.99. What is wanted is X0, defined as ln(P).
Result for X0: 0.0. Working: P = 1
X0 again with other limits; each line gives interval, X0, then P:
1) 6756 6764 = 1.1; 3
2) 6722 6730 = 0.7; 2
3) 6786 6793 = 1.6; 5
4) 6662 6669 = 0.0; 1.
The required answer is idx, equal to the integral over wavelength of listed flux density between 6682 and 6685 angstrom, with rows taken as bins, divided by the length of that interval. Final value 13.4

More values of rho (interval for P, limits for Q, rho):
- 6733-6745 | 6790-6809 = -8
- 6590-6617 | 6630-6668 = -14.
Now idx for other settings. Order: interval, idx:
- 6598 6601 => 13.5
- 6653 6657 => 13.3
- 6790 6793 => 12.8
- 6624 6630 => 13.5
